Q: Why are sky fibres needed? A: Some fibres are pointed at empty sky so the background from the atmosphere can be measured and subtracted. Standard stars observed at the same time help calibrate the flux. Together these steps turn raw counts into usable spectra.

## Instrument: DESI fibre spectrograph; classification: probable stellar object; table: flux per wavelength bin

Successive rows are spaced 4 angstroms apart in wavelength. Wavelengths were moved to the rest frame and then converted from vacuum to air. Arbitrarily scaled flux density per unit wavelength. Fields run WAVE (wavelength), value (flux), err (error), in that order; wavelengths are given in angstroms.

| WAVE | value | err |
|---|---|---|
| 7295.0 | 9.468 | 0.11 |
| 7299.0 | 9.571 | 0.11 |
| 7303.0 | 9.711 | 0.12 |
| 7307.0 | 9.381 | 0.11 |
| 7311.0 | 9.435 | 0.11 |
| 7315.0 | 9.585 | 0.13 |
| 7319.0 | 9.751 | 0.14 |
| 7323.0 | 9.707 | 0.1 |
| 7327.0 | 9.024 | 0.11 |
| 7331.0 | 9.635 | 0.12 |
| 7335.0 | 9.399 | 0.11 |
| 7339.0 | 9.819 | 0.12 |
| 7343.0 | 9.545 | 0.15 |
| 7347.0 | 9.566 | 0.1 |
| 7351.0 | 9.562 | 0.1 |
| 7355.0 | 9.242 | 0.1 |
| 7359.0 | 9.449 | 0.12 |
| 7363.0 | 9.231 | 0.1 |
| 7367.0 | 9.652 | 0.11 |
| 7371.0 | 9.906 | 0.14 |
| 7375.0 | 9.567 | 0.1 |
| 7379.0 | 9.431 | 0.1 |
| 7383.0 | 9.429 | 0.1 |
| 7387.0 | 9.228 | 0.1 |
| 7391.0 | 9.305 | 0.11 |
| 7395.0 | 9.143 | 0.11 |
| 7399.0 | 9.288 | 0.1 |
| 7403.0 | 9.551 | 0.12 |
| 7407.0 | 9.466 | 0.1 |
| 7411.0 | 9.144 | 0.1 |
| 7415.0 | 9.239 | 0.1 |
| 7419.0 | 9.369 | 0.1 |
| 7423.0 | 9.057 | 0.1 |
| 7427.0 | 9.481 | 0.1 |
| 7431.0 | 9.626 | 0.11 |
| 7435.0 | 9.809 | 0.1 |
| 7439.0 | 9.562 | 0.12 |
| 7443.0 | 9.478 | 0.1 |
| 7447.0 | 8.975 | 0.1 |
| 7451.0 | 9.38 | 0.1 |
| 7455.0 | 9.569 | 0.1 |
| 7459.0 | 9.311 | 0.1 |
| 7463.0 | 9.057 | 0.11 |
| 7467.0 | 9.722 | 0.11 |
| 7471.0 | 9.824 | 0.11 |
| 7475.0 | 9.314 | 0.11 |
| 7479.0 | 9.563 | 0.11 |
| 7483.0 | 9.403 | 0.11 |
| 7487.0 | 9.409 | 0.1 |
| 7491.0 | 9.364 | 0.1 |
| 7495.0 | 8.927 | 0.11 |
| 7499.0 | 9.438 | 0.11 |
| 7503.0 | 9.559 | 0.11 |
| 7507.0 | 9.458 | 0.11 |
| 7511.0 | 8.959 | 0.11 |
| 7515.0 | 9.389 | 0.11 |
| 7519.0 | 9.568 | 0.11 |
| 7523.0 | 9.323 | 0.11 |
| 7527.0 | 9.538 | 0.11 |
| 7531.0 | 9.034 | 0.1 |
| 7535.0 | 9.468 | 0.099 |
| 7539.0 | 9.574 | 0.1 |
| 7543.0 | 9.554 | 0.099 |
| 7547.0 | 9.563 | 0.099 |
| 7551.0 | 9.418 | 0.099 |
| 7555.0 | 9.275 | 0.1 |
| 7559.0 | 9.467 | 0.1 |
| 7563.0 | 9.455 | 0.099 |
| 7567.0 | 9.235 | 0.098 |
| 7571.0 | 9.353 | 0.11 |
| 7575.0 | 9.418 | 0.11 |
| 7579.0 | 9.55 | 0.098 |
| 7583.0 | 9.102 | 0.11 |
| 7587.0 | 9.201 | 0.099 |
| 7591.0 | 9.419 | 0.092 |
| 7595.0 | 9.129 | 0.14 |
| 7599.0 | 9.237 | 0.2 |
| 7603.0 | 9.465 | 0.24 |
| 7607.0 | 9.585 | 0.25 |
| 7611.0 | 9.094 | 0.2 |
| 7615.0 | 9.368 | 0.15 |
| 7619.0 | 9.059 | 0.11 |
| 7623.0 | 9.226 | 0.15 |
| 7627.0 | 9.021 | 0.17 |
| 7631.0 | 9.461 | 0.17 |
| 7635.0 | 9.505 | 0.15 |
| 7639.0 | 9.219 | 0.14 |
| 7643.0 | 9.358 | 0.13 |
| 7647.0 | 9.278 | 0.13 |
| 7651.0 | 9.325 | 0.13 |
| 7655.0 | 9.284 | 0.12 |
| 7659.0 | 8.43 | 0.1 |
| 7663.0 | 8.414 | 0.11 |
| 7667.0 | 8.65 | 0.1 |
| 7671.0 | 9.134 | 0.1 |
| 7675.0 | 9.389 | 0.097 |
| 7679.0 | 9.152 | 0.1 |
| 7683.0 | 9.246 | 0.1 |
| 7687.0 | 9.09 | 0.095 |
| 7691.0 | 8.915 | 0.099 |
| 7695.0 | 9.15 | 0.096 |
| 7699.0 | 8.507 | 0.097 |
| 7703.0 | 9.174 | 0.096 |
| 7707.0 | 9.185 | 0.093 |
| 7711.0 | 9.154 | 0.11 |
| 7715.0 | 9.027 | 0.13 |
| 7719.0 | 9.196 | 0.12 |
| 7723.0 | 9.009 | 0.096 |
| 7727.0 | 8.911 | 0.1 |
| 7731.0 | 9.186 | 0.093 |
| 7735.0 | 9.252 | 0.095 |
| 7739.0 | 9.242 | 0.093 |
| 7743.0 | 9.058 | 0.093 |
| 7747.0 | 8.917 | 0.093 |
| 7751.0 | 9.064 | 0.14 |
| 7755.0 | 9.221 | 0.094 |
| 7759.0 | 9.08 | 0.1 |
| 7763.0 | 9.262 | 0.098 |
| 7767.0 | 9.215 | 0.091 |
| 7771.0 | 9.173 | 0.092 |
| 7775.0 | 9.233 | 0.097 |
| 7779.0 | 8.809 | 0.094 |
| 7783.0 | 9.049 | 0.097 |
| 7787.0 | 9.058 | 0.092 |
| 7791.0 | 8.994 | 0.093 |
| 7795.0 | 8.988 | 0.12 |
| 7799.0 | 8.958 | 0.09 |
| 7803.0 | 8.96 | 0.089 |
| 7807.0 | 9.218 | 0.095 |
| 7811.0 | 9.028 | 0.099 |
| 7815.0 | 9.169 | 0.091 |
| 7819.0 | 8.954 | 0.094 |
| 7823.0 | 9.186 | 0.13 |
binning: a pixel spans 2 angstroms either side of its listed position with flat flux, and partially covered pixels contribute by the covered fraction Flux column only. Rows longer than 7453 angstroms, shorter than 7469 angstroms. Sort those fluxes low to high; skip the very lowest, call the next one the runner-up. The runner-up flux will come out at 9.311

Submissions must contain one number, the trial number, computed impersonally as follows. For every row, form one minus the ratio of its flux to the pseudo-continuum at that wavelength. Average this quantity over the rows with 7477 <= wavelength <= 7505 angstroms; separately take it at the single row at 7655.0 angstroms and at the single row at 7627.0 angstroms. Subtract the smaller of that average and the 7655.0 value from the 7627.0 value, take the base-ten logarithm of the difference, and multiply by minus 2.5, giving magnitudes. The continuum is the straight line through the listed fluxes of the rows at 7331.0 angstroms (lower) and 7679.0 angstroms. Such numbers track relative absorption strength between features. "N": 3.7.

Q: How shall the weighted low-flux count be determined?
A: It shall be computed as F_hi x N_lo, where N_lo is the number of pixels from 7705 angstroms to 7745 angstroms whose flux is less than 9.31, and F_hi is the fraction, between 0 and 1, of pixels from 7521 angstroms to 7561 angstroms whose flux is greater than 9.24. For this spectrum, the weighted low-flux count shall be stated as 9.0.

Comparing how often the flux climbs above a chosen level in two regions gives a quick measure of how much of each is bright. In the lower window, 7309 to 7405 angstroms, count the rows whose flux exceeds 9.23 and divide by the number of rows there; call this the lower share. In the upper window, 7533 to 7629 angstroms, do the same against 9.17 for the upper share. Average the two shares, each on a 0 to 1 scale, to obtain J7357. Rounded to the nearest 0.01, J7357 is 0.83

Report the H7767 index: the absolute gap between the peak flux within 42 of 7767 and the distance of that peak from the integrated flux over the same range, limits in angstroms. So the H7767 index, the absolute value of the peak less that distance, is 745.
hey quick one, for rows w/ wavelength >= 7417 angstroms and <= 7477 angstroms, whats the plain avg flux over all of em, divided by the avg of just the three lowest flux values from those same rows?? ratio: 1.04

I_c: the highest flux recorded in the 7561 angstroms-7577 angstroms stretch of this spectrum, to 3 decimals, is 9.455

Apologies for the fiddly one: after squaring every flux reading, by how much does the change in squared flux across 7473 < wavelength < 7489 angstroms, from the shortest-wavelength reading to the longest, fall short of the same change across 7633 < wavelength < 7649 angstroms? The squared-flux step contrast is -6.0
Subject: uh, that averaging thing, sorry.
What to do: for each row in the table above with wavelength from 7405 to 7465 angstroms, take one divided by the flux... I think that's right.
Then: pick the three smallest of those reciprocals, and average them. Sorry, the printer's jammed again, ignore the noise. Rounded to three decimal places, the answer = 0.103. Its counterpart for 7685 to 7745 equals 0.108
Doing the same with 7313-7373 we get 0.102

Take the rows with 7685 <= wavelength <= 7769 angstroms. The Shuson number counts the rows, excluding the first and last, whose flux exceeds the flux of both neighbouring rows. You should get 6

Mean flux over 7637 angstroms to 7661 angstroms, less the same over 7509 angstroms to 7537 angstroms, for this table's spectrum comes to -0.18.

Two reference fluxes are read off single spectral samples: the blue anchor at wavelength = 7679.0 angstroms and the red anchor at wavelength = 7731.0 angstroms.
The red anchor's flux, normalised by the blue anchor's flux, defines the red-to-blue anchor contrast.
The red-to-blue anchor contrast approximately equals 1.00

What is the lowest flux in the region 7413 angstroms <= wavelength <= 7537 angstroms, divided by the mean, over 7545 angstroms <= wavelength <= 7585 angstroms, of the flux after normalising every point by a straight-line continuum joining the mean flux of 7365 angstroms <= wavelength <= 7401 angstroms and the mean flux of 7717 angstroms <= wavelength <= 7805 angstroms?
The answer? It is 8.82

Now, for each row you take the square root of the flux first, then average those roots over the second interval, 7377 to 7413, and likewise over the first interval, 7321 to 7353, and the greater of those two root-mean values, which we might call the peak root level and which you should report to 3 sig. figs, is 3.09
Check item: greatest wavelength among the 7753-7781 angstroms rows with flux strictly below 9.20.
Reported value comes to 7779.0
